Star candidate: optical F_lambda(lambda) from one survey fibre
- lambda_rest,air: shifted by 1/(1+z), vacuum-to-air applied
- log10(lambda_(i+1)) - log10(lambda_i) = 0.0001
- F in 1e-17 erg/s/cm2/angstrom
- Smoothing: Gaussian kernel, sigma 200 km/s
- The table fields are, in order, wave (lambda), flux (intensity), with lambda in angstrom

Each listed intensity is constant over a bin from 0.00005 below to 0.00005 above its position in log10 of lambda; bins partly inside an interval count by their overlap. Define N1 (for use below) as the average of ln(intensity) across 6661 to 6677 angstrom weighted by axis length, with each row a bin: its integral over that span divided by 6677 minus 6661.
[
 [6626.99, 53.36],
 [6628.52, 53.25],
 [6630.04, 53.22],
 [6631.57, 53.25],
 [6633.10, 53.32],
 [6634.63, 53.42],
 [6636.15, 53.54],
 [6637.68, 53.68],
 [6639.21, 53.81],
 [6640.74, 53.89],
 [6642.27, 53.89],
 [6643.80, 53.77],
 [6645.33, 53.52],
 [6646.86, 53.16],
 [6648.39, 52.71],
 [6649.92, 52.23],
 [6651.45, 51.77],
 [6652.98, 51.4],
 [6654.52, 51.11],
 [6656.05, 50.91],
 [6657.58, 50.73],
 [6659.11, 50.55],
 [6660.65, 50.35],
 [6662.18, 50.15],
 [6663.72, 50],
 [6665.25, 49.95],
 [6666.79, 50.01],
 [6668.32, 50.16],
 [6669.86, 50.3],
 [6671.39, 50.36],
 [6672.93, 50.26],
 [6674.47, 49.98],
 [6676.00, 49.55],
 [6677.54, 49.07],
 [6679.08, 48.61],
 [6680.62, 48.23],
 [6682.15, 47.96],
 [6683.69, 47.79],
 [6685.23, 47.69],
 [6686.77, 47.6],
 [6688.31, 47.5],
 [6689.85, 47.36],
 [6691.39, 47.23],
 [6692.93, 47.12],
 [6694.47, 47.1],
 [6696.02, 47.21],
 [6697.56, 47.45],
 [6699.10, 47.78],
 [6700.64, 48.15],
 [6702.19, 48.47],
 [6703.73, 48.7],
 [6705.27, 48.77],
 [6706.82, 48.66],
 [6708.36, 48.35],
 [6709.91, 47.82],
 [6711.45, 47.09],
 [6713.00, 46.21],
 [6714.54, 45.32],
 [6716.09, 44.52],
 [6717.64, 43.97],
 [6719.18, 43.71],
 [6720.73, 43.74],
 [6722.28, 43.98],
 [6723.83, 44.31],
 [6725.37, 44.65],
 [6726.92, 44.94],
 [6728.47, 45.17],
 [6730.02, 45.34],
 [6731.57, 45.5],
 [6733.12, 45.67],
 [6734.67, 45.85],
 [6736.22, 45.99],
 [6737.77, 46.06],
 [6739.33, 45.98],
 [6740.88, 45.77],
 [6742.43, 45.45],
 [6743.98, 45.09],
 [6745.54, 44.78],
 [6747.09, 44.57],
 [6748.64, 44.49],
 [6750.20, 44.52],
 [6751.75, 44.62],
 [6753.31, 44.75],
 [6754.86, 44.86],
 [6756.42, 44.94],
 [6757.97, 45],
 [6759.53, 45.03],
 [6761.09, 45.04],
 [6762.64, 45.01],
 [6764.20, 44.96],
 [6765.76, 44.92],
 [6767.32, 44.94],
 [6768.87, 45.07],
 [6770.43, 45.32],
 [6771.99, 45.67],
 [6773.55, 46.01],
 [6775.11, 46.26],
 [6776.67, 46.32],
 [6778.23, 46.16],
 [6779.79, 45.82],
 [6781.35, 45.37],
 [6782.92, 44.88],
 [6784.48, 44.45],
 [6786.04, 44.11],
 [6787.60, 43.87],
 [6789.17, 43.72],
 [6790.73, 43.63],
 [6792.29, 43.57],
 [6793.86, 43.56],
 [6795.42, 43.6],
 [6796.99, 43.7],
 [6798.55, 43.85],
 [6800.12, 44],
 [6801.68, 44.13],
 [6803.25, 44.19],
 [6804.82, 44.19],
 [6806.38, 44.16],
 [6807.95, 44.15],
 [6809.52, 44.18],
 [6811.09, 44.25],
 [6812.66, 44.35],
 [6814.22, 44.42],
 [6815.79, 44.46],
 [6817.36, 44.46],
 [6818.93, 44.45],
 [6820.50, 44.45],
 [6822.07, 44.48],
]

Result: 3.91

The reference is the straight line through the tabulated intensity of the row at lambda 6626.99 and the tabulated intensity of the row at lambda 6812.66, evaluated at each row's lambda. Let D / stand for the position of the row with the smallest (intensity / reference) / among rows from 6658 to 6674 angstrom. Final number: 6663.72 angstrom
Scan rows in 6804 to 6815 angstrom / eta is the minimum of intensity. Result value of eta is 44.15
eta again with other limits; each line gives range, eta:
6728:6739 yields 45.17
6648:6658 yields 50.73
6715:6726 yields 43.71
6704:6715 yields 45.32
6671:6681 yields 48.23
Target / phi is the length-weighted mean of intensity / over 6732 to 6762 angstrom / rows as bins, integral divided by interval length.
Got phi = 45.2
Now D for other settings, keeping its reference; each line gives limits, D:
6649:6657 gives 6656.05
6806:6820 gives 6806.38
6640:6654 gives 6652.98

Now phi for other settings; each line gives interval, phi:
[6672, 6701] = 48.1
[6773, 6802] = 44.6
